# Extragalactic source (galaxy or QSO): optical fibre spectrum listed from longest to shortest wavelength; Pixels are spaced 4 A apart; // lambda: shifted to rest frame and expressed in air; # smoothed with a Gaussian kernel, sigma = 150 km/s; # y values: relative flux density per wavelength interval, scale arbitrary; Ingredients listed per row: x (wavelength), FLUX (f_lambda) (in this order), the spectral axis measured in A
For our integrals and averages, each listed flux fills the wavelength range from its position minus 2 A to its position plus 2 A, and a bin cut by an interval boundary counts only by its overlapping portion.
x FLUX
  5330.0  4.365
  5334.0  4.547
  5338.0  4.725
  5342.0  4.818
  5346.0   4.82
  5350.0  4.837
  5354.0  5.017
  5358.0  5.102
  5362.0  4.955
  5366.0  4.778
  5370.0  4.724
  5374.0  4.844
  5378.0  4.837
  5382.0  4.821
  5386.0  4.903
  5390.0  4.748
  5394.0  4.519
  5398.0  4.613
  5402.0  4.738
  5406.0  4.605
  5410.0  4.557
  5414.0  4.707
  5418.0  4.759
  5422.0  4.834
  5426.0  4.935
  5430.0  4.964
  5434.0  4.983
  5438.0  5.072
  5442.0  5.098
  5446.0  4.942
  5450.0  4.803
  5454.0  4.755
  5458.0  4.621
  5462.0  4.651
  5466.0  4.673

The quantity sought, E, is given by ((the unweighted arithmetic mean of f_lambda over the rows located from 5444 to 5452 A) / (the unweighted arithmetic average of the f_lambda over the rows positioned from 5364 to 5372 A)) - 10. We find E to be -8.974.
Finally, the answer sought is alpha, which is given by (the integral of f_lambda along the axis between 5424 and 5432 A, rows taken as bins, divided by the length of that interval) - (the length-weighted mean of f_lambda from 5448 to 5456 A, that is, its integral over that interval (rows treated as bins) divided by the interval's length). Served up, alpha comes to 0.17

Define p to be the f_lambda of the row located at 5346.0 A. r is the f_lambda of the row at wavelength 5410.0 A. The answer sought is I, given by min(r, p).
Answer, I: 4.56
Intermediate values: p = 4.82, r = 4.557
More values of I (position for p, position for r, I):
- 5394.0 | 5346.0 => 4.52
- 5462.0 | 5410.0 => 4.56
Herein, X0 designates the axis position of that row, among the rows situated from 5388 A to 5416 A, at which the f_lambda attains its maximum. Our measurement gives 5390.0 A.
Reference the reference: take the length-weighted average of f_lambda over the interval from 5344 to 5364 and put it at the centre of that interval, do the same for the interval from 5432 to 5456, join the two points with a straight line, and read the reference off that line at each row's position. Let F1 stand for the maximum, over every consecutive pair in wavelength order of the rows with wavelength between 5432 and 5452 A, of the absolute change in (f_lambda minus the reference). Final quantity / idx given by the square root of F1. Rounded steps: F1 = 0.16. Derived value 0.395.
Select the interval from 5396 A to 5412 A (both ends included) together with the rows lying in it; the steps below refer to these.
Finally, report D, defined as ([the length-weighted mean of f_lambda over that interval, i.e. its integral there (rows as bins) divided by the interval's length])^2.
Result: 21.4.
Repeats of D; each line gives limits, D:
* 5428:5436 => 24.7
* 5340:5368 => 24.0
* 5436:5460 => 23.8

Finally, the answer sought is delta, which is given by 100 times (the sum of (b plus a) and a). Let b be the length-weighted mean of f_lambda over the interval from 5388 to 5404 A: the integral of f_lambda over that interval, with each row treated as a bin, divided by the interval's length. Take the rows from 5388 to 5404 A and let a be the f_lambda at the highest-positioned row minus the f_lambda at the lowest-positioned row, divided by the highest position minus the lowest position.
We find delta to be 465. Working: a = -0.001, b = 4.65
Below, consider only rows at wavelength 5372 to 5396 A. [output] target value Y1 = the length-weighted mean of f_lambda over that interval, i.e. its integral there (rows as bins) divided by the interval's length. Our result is 4.78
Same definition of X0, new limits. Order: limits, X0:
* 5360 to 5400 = 5362.0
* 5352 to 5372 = 5358.0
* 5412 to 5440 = 5438.0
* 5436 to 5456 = 5442.0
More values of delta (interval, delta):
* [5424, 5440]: 501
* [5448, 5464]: 468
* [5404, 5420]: 468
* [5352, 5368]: 492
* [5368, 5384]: 482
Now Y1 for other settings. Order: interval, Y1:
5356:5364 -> 5.03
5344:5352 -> 4.83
